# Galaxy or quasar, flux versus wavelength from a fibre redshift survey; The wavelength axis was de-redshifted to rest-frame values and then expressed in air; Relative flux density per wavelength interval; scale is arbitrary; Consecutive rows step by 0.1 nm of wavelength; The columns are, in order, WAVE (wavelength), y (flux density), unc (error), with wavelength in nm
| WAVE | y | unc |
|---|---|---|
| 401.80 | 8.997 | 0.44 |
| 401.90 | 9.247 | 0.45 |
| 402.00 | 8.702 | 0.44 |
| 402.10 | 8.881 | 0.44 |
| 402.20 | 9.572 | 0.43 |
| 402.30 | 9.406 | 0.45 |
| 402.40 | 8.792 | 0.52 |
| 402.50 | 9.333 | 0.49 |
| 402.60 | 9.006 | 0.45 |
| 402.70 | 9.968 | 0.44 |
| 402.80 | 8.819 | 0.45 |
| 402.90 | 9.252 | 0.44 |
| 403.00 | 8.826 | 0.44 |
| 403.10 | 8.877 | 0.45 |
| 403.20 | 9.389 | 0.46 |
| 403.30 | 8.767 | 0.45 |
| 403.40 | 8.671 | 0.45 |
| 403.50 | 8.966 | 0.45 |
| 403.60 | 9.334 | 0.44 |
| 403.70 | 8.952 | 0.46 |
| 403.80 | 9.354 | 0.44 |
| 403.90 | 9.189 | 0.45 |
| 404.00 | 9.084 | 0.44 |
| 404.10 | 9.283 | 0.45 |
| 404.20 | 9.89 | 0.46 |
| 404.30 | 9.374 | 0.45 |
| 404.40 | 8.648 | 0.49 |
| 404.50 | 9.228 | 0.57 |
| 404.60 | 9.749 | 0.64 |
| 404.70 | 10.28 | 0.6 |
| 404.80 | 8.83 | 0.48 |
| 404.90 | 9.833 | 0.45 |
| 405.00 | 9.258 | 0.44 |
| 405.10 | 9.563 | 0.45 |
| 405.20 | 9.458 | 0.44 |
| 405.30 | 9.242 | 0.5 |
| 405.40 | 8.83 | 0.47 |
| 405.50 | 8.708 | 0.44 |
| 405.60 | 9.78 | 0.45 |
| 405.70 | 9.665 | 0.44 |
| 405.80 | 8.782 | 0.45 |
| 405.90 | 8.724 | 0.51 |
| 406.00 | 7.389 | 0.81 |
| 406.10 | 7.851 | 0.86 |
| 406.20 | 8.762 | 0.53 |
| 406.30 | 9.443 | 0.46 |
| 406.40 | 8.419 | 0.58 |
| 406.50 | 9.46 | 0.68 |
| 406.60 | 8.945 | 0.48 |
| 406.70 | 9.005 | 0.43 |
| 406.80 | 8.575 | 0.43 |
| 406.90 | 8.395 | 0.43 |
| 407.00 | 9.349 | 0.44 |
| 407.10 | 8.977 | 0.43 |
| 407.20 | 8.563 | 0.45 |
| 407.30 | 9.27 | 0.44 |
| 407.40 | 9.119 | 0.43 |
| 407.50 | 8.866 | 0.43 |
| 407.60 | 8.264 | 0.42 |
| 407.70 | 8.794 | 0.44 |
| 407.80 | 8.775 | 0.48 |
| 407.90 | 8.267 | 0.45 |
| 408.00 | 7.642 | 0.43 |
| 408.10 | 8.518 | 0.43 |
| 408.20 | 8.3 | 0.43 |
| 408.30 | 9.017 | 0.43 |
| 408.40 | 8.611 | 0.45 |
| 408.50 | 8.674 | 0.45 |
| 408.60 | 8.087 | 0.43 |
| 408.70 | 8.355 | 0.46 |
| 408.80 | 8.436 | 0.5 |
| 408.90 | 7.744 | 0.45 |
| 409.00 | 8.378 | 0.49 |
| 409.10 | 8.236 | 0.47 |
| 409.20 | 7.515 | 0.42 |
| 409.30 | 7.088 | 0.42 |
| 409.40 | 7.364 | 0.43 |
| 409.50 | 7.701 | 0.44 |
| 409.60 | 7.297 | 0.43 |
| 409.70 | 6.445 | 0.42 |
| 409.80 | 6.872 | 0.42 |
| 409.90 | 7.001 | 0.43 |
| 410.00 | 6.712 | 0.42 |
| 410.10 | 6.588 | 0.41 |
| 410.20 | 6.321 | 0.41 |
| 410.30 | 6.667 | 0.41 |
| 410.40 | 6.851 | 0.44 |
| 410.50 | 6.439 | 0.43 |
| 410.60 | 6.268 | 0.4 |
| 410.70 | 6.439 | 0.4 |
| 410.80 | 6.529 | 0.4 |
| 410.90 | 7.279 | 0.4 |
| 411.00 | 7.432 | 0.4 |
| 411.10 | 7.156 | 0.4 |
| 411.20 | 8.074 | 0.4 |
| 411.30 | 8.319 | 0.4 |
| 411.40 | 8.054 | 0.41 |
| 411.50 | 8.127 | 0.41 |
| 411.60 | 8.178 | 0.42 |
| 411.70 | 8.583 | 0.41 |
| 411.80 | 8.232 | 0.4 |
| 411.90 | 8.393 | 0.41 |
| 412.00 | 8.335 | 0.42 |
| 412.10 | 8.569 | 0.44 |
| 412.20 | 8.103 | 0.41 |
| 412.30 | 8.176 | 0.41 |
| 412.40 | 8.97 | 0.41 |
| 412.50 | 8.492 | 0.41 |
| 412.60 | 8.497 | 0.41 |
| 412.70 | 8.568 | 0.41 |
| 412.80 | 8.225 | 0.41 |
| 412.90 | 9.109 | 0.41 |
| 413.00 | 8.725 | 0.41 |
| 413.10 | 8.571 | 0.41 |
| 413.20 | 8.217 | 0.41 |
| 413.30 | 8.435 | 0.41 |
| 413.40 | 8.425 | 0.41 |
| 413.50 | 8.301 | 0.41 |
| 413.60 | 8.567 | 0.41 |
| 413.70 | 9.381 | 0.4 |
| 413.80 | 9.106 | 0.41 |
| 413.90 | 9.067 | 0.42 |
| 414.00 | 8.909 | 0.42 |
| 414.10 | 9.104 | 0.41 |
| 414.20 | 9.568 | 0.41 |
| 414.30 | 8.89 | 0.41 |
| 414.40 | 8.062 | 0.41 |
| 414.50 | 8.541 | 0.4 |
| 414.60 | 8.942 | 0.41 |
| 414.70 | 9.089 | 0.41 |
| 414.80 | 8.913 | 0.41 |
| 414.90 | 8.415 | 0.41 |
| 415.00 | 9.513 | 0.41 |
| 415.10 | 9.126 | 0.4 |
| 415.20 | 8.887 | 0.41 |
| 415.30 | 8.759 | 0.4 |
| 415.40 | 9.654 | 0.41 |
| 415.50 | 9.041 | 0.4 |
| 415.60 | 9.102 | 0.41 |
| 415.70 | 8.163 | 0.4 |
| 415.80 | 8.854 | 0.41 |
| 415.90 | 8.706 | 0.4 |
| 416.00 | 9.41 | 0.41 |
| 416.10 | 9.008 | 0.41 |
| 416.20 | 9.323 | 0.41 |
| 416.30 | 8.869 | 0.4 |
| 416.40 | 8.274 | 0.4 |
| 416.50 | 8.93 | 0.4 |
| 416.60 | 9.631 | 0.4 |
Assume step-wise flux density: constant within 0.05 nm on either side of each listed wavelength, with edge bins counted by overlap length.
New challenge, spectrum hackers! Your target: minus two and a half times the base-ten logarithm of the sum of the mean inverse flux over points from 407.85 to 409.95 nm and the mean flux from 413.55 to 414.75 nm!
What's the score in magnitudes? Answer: -2.39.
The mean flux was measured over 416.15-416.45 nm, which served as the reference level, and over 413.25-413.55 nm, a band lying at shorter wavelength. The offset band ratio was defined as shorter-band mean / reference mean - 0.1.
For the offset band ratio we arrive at 0.85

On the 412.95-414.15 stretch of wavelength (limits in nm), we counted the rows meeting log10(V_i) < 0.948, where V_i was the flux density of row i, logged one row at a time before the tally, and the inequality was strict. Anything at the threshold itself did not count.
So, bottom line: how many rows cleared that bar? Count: 7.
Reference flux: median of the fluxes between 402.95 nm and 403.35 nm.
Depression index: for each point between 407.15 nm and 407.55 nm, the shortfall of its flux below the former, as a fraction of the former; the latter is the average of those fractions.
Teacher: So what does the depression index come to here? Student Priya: -0.012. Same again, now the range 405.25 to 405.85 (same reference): -0.036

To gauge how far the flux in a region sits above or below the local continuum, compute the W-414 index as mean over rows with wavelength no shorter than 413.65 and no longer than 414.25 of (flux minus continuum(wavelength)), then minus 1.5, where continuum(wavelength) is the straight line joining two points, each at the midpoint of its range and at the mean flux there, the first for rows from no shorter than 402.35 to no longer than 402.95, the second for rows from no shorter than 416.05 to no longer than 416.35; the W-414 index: -1.4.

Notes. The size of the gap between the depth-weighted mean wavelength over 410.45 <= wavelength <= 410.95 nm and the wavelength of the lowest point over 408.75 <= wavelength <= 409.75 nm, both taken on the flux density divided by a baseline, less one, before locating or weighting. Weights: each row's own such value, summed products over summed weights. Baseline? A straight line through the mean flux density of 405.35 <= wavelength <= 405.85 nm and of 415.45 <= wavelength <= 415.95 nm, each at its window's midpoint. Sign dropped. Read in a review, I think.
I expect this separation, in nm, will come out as 0.98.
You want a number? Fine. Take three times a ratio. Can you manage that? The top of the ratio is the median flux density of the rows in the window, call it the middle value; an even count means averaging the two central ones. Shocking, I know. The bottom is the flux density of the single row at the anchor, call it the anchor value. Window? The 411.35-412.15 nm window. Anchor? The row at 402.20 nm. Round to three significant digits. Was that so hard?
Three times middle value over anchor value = 2.60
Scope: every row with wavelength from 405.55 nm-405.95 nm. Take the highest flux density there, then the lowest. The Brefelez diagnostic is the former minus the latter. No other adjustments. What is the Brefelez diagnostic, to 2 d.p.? 1.06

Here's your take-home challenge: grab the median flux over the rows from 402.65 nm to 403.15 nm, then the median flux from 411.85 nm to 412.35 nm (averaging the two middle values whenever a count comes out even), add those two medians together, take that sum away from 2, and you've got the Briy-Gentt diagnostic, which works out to -15.2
